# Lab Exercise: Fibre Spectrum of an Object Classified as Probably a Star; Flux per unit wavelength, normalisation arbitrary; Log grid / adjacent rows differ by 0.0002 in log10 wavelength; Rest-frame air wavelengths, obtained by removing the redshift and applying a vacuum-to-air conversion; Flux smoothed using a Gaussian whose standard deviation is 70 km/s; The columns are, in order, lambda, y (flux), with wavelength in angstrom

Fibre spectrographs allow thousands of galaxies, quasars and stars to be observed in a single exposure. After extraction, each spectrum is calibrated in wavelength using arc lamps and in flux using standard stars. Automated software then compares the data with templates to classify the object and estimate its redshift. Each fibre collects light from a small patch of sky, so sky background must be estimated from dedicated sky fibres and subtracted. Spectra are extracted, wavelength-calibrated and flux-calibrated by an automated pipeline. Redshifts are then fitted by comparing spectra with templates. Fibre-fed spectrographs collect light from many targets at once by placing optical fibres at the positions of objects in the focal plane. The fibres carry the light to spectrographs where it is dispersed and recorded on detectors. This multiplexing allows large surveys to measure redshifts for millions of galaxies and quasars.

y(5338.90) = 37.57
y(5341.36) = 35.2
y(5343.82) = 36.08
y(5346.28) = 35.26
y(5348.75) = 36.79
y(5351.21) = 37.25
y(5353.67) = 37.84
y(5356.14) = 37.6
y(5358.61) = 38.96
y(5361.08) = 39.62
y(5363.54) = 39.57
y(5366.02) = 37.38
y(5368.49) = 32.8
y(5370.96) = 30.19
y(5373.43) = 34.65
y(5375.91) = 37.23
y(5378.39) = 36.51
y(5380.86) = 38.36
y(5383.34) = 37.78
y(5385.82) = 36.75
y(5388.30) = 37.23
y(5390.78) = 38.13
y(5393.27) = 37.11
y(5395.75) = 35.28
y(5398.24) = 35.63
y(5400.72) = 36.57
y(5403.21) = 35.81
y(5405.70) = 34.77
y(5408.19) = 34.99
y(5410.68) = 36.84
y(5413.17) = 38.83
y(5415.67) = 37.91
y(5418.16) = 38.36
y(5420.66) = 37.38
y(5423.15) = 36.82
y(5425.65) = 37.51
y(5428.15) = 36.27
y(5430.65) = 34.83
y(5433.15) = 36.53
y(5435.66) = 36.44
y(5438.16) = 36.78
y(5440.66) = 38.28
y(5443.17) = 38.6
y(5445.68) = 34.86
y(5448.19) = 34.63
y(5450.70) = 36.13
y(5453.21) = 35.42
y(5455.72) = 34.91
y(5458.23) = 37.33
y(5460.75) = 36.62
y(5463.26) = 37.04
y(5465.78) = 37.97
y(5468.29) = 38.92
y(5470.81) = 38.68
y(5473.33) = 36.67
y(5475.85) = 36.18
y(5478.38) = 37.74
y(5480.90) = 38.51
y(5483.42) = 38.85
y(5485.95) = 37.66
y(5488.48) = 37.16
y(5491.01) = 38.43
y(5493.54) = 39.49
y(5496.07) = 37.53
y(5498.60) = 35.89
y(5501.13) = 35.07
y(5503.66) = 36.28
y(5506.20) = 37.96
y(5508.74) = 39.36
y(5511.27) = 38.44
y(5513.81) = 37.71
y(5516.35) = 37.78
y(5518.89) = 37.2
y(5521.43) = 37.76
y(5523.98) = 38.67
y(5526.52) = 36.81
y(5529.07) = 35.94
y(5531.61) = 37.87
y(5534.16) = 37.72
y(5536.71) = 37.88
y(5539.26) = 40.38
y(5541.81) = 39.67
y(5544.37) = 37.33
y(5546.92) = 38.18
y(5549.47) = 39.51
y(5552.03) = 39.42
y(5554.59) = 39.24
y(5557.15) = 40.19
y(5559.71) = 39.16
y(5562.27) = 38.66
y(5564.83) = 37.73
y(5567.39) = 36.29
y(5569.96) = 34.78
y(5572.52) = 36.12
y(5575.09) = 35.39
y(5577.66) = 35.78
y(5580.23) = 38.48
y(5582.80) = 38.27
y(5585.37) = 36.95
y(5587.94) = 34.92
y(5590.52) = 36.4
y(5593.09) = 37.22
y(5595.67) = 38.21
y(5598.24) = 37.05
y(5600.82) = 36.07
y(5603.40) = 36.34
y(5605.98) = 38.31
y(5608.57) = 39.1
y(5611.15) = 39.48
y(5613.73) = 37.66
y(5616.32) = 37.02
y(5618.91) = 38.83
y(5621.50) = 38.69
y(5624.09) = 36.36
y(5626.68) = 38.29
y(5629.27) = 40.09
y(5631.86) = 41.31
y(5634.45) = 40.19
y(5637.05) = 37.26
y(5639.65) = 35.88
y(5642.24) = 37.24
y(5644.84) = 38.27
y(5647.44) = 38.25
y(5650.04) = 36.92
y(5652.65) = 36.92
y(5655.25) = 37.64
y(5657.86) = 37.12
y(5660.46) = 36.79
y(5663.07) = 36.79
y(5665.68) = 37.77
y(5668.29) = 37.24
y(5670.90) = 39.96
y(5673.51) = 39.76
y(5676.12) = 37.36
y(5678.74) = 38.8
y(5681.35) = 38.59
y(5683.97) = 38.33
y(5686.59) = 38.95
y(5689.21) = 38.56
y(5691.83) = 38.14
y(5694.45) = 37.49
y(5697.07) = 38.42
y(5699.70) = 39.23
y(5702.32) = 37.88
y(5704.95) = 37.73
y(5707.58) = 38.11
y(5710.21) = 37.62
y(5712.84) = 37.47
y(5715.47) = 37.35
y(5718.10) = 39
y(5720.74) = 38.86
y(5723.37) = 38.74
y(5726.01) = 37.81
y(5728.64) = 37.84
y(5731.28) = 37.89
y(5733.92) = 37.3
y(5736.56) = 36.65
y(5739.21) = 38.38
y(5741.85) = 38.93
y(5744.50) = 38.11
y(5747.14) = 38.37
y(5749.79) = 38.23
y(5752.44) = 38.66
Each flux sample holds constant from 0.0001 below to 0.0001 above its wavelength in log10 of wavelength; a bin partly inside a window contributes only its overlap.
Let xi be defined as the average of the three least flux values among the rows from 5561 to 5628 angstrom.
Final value 35.0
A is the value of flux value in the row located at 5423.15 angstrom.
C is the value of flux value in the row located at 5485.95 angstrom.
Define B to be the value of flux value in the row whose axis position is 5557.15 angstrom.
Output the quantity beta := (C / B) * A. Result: 34.5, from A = 36.82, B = 40.19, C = 37.66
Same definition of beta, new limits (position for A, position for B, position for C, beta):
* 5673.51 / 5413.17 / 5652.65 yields 37.8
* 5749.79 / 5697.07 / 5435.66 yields 36.3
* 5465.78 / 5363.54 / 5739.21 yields 36.8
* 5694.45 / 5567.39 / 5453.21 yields 36.6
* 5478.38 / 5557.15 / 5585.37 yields 34.7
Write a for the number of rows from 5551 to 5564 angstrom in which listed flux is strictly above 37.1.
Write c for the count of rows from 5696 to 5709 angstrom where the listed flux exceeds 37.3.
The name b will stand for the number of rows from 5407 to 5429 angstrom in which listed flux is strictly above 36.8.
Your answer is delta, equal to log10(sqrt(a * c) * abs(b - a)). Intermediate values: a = 5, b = 7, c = 5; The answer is 1.0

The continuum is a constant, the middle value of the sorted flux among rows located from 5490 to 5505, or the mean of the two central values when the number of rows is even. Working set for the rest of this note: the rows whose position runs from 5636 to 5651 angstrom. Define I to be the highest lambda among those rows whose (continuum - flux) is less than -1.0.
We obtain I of 5647.44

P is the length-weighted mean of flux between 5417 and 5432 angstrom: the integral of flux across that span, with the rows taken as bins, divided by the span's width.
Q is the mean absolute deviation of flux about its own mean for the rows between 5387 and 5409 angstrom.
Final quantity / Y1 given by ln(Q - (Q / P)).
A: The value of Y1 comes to -0.06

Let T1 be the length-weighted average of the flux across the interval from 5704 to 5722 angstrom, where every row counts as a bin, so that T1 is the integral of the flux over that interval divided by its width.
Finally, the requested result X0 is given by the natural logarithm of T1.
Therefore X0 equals 3.64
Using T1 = 38.0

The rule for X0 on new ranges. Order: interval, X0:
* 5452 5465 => 3.59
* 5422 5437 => 3.59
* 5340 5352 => 3.59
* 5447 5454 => 3.57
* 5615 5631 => 3.65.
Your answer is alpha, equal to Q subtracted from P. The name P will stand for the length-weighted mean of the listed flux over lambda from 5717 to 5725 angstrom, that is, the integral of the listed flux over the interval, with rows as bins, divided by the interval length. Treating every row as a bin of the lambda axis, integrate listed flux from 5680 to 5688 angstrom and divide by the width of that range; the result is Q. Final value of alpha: 0.2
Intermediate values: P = 38.8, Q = 38.6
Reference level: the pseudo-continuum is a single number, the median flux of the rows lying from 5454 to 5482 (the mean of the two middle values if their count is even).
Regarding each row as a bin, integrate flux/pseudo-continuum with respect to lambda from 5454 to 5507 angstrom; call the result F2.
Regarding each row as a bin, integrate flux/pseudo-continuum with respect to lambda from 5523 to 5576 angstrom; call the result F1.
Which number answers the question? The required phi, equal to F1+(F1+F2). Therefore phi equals 161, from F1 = 53.9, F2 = 53.0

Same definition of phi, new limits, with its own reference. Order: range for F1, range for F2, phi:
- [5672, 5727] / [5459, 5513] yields 167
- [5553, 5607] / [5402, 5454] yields 159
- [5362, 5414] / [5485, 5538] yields 154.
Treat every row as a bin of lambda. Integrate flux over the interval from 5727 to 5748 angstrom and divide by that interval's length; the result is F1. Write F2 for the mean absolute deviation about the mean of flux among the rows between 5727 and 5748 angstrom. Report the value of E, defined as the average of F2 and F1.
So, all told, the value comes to 19.2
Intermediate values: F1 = 37.9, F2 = 0.51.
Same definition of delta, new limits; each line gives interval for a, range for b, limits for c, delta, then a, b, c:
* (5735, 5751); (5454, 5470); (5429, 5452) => 0.5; 5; 4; 2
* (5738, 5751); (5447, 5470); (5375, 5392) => 0.6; 5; 4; 3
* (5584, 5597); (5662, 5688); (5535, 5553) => 1.4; 2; 9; 7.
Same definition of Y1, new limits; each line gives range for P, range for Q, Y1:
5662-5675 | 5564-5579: -0.39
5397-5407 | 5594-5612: 0.09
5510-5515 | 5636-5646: -0.47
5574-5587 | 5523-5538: -0.33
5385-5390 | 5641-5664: -0.75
